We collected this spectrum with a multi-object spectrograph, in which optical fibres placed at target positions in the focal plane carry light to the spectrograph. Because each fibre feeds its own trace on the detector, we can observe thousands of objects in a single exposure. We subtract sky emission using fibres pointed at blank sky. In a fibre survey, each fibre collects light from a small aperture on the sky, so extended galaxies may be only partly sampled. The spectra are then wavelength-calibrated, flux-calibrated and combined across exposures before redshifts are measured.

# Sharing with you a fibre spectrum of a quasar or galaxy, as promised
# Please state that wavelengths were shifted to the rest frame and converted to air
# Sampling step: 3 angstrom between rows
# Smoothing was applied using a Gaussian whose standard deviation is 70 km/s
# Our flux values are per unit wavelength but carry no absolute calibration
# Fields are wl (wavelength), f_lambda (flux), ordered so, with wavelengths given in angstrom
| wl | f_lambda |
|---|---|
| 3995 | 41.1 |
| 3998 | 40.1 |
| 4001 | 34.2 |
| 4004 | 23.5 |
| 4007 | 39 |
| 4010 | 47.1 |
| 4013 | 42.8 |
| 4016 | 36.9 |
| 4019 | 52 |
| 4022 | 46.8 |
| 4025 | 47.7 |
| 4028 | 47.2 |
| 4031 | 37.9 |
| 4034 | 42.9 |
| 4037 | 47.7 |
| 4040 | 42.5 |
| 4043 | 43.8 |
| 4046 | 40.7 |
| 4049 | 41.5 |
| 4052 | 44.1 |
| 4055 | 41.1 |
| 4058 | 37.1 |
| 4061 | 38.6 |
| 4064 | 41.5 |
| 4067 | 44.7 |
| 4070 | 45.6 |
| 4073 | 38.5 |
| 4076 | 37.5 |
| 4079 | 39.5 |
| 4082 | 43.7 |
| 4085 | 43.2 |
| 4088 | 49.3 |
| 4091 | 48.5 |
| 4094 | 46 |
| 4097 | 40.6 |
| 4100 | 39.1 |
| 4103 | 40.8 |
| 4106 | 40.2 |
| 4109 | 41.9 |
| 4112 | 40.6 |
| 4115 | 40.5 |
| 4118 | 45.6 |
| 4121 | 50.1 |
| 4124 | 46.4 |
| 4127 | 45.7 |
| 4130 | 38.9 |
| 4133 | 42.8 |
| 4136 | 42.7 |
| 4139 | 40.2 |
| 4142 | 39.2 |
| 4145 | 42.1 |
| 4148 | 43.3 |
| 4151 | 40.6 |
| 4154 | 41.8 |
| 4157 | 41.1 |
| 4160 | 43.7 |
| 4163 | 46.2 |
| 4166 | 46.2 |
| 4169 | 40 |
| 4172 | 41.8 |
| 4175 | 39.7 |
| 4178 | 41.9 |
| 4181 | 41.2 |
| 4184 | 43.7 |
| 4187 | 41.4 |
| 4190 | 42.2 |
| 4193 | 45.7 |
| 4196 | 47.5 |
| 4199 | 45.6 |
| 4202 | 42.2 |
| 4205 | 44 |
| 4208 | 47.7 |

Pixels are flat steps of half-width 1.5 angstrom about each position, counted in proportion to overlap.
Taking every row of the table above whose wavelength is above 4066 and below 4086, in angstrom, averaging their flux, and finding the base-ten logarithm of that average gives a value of 1.62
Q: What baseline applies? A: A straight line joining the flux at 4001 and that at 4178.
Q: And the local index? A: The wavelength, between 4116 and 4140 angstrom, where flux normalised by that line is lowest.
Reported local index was 4130 angstrom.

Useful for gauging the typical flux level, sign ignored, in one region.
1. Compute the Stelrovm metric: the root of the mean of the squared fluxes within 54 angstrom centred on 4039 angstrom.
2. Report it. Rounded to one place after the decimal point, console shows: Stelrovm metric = 43.1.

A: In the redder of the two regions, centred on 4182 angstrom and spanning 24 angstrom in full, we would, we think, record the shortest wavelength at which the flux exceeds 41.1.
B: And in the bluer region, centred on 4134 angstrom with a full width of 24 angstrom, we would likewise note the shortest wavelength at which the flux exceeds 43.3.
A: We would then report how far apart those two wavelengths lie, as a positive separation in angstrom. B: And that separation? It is 48 angstrom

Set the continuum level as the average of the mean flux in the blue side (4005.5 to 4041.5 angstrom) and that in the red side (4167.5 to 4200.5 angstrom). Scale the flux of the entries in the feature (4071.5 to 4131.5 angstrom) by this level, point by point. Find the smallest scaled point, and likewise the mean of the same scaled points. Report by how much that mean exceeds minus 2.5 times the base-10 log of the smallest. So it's 0.823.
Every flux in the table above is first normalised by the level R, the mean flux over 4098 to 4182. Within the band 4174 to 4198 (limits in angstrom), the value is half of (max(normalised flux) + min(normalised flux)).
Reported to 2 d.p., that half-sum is 1.03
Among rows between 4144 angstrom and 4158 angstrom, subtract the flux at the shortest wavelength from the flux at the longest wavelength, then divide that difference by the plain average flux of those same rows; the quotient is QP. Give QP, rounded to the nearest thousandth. -0.024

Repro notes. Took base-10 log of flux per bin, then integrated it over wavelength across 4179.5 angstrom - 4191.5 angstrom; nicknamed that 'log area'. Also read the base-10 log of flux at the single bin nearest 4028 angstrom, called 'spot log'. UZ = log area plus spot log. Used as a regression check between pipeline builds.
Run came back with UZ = 21.2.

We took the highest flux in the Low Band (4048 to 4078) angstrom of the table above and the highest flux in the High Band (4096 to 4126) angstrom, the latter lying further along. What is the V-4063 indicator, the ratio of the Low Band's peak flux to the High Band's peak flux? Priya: 0.91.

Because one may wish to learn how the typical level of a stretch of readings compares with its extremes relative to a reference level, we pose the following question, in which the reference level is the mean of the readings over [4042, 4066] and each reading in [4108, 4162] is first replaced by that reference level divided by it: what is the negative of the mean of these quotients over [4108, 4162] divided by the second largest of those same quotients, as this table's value -0.923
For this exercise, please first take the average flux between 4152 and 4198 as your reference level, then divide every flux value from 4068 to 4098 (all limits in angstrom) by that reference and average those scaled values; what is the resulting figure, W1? 1.01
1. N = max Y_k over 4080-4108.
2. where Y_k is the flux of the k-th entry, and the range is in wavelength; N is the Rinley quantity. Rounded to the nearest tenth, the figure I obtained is 49.3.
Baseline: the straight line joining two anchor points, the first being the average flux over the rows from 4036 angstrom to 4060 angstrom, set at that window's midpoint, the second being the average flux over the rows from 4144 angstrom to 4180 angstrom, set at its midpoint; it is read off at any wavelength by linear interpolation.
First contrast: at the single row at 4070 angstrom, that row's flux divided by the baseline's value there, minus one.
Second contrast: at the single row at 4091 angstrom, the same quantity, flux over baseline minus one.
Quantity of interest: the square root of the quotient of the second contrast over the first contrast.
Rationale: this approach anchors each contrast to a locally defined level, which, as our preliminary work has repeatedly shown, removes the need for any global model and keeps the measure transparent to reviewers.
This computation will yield 1.4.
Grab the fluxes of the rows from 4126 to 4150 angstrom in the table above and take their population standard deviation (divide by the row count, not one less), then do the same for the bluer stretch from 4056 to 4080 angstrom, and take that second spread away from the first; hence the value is -0.9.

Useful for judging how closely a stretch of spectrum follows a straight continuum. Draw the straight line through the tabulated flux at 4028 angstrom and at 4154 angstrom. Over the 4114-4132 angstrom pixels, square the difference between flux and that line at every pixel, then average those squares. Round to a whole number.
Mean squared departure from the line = 16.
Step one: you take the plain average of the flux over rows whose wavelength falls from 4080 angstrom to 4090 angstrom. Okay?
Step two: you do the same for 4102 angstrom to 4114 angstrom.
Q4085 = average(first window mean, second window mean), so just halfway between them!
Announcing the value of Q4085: 43.1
